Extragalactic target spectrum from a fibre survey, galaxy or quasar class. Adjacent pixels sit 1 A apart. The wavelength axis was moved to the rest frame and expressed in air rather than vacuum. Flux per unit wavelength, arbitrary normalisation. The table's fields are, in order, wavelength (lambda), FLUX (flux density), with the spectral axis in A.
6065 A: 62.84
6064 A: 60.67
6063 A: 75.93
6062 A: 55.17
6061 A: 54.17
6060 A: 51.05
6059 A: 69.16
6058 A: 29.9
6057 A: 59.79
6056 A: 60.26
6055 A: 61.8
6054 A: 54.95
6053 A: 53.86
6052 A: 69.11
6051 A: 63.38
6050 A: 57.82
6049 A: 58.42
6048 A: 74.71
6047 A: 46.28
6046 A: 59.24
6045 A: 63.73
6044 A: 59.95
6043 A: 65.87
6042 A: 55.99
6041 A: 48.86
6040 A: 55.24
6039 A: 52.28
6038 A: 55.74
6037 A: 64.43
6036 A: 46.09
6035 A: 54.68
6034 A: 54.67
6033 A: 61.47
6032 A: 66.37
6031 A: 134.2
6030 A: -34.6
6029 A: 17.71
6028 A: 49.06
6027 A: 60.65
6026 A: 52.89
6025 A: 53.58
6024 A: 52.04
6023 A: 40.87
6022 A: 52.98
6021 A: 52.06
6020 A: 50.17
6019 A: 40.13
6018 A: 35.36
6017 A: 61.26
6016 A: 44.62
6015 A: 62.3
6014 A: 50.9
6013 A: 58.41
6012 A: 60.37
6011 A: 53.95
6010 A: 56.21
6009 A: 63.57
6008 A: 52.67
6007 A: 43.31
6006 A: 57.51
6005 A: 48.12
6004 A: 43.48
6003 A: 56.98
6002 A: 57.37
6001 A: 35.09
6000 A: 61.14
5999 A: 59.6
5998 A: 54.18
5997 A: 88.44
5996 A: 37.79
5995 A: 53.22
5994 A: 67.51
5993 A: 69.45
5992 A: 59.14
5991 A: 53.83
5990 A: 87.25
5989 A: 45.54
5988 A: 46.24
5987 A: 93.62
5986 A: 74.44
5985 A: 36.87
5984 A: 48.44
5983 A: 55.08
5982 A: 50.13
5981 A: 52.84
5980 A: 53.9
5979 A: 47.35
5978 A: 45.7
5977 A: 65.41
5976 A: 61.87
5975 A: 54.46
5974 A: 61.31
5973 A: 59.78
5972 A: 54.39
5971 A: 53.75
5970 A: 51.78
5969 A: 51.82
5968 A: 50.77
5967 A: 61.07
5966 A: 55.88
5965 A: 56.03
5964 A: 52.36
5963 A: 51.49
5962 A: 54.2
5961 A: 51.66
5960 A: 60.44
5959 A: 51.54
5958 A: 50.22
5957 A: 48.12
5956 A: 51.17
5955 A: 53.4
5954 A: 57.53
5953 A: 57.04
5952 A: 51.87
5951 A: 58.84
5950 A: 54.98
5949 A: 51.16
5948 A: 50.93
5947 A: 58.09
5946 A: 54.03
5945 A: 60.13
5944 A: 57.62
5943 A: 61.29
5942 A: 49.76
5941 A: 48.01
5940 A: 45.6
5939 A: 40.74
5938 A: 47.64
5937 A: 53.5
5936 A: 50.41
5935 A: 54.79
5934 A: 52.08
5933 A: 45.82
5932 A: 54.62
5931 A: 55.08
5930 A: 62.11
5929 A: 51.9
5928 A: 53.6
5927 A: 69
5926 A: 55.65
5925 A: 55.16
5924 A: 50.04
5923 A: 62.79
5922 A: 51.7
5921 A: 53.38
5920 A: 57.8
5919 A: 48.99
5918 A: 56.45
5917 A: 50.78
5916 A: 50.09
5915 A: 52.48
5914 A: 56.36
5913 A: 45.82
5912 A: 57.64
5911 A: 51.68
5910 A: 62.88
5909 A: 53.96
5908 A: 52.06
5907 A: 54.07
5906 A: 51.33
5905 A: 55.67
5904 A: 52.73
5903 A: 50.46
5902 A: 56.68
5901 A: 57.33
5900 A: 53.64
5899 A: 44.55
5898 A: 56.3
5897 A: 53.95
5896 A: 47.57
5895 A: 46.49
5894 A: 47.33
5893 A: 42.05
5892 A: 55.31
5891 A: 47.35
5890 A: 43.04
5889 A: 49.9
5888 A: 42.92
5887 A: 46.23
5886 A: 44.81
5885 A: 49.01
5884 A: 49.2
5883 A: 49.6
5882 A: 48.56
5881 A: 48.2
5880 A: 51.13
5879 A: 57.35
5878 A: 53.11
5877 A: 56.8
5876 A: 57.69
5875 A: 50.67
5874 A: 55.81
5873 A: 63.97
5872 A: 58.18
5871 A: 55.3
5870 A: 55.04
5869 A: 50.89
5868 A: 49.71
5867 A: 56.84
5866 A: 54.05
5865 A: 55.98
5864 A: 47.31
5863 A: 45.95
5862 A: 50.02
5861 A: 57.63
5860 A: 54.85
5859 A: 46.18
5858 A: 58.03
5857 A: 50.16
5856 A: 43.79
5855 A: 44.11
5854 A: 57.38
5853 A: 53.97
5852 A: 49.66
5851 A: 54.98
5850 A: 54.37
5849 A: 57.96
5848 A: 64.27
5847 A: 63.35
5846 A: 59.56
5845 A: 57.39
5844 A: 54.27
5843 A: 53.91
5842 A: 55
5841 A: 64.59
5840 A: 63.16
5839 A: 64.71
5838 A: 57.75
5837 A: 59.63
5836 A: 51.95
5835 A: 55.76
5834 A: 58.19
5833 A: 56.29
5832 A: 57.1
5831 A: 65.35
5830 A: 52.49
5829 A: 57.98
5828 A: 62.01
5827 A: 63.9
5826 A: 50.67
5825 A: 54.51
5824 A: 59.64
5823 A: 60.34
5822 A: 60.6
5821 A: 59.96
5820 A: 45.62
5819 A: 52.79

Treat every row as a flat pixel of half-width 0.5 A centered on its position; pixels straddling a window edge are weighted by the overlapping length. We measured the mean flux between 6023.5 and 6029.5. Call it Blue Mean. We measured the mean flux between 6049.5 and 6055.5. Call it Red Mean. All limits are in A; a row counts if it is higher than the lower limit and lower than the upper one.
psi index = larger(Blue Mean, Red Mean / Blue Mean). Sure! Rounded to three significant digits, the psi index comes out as 47.7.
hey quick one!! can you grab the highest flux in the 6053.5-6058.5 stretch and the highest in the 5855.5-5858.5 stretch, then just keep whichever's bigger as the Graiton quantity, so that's 62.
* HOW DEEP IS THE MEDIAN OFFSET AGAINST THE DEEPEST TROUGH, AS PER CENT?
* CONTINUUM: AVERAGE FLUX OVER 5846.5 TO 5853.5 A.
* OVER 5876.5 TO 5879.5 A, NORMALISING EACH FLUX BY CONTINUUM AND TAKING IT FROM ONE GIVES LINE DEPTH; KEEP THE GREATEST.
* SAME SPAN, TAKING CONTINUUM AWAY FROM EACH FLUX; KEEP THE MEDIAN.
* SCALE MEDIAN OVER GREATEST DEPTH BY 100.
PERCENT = -204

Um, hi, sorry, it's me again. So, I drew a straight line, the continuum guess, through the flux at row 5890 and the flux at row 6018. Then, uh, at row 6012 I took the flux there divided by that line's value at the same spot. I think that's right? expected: 1.69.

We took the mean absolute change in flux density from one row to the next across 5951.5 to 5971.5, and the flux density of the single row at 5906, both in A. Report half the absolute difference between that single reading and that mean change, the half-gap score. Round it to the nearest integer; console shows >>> 24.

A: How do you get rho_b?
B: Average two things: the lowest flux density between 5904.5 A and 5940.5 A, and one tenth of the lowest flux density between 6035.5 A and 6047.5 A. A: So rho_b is 22.7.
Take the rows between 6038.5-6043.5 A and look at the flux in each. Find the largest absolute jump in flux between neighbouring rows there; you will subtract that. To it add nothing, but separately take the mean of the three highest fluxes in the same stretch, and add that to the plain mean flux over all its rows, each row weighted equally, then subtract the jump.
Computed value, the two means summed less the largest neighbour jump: 105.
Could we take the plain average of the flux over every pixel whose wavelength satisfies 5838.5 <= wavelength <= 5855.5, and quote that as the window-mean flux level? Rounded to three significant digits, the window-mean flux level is 57.2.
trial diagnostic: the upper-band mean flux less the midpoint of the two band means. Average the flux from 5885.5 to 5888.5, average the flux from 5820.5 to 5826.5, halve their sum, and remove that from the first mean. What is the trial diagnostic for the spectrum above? -6.5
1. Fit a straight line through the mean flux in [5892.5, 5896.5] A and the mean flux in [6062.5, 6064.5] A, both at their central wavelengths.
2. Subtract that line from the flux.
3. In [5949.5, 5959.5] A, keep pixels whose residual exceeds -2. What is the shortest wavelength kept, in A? 5950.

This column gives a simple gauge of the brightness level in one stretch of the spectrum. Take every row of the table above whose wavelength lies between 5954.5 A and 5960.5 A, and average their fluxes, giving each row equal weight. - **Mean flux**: 52.5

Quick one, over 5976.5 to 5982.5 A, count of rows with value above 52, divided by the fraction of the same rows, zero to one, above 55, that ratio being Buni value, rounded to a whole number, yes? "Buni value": 18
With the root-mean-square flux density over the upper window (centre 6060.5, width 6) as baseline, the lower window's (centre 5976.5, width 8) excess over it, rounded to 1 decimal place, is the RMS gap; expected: -1.2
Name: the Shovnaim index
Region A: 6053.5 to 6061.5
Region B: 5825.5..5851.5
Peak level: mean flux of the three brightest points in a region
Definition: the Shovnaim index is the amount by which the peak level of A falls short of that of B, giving 1.1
